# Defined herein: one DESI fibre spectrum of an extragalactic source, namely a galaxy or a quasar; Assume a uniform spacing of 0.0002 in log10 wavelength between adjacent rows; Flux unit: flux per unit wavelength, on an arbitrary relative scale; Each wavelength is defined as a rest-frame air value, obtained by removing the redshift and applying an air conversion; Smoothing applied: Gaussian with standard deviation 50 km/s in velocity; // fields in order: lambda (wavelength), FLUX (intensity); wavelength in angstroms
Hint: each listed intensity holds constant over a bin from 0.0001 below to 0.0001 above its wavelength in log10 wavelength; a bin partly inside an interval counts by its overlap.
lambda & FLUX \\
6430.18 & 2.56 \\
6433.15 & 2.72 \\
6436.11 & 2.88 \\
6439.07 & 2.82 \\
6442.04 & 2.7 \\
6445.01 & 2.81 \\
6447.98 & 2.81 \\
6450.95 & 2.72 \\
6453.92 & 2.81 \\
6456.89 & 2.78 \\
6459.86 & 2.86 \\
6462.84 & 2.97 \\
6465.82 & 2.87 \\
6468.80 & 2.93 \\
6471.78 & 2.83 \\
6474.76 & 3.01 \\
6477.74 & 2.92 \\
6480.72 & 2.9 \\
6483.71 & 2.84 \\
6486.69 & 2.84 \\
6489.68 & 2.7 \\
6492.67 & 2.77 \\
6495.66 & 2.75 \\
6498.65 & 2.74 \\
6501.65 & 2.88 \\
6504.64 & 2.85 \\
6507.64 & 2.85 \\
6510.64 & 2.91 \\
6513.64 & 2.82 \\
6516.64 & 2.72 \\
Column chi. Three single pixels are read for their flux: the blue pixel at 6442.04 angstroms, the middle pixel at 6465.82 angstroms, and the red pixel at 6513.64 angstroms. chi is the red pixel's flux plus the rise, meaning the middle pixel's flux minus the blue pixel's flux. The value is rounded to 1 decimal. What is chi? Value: 3.0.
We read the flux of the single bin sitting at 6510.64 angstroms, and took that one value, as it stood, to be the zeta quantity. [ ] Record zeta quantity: 2.91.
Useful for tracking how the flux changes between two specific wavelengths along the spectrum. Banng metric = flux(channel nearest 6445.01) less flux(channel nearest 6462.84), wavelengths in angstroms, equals -0.16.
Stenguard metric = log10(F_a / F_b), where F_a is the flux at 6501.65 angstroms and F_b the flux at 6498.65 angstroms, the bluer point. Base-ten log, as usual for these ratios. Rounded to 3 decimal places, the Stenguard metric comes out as 0.022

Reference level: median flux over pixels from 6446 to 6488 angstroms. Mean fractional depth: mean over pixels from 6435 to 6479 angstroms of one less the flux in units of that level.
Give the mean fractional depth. 0.001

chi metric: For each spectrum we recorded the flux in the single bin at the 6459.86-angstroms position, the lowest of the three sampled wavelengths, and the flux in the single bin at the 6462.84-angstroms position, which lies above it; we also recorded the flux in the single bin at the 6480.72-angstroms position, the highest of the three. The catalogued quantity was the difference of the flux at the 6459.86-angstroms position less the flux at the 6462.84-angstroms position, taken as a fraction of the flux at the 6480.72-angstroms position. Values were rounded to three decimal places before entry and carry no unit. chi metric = -0.038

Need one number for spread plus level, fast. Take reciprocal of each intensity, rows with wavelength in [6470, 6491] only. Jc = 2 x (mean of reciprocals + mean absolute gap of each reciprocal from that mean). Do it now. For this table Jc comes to 0.716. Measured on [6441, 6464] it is 0.727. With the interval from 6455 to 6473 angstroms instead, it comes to 0.709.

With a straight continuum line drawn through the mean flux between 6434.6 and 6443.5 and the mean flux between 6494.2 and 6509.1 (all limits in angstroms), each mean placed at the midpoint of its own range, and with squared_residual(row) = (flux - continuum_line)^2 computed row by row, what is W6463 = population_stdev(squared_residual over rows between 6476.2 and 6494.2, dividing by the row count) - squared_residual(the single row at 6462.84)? -0.022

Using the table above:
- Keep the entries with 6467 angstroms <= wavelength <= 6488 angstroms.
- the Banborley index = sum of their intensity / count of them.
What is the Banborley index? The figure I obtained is 2.90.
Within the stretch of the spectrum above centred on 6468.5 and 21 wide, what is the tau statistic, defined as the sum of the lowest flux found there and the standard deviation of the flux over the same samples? 2.89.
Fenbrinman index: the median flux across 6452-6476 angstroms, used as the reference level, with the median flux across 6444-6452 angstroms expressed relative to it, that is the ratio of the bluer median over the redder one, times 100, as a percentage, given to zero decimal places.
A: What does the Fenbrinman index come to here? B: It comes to 98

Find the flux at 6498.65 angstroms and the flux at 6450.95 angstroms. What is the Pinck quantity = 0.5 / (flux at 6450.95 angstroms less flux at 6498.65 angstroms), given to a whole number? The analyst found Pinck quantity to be -25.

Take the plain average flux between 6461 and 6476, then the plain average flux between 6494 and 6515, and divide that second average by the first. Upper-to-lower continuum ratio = 0.97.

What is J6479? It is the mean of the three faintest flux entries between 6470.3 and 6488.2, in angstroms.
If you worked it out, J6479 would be 2.84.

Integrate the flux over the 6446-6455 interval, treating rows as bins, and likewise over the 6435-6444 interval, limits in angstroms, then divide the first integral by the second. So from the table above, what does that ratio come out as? 0.99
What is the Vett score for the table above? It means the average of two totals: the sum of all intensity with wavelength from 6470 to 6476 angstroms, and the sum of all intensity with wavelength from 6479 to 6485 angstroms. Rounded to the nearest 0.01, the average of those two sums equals 5.79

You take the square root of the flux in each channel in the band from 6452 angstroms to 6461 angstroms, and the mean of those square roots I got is 1.68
